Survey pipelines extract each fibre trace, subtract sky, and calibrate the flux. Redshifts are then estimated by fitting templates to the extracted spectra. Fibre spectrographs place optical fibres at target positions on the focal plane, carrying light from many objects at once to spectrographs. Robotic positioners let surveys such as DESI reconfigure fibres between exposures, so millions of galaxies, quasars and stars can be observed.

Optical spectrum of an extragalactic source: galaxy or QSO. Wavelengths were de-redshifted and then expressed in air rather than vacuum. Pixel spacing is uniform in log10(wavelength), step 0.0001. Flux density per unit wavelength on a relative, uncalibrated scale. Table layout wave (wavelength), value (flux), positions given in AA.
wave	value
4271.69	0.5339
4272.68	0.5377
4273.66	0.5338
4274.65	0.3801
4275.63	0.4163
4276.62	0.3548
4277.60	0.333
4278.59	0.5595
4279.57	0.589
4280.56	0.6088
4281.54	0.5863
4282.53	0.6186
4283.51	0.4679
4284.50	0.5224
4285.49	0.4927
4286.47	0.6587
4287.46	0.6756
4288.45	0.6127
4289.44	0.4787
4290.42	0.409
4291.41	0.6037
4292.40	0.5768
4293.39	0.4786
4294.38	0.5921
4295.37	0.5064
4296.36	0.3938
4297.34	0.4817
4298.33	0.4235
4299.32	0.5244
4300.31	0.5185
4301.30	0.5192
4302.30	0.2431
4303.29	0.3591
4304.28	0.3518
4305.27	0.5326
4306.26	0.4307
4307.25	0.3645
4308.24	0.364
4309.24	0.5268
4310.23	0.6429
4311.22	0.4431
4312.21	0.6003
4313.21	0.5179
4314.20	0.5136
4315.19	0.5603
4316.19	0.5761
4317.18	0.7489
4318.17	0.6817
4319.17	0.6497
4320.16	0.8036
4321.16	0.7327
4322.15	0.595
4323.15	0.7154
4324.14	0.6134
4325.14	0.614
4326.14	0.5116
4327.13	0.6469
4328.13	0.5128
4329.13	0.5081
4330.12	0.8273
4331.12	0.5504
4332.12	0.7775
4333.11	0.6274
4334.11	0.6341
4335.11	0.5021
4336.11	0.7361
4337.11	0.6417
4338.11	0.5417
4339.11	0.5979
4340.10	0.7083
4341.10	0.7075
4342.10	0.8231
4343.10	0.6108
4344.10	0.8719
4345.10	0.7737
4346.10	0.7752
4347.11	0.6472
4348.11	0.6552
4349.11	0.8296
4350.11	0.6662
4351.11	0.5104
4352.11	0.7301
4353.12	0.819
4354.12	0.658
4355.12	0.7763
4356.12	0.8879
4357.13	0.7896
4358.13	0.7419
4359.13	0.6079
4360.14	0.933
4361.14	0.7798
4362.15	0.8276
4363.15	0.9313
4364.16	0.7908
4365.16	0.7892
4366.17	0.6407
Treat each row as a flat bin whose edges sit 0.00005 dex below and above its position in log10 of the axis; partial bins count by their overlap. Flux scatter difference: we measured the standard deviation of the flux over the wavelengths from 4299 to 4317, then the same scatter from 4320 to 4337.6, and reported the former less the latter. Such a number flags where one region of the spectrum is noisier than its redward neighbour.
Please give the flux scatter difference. 0.001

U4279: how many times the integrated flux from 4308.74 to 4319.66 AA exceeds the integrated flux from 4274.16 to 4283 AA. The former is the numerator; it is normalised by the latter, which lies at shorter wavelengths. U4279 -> 1.5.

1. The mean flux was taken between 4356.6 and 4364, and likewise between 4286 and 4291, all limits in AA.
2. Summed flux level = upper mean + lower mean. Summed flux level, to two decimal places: 1.37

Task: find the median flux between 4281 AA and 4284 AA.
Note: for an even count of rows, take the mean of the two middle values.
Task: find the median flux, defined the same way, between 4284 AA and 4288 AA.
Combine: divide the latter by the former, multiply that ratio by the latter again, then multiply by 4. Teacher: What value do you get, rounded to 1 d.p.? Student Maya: 2.4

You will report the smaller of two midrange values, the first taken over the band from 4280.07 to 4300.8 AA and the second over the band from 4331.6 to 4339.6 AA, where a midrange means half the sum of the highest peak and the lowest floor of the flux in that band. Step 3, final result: 0.53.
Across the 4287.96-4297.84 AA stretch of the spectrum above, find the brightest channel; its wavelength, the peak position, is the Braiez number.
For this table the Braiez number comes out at 4288.45 AA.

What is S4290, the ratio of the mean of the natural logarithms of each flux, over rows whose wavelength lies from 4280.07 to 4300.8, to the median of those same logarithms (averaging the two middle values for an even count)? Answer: 0.98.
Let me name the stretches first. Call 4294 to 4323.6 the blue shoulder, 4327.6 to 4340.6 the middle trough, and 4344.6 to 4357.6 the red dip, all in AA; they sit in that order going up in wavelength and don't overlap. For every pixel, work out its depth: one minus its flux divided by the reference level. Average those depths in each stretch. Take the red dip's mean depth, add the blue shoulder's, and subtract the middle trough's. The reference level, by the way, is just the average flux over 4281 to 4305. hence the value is -0.26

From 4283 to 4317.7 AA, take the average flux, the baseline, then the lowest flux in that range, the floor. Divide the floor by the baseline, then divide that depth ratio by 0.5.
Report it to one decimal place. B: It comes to 1.0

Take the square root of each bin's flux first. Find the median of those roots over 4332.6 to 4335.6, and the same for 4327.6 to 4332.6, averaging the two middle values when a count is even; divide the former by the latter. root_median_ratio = 1.07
